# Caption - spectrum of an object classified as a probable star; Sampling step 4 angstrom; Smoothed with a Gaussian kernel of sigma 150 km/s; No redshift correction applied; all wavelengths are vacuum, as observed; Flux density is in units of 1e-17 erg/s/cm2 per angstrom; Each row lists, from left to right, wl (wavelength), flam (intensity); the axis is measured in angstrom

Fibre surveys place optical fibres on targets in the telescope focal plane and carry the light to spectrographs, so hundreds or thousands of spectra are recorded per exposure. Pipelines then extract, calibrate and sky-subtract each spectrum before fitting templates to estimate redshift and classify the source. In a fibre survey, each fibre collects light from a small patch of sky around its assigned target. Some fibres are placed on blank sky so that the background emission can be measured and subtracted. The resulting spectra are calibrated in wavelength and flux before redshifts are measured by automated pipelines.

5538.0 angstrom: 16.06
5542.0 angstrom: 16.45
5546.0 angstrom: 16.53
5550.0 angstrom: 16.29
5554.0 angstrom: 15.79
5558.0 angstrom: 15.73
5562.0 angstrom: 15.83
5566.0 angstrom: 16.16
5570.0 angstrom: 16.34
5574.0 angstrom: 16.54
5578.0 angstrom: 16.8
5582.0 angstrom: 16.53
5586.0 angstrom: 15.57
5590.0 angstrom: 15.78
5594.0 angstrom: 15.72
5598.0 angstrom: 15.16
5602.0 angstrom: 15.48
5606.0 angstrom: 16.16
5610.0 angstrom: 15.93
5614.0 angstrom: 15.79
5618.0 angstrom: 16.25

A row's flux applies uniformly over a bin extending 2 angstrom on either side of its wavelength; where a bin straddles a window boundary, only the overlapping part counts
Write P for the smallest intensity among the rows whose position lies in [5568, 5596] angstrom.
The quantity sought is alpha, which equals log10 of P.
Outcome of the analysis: 1.19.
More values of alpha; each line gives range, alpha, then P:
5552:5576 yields 1.20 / 15.73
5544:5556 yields 1.20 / 15.79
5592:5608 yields 1.18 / 15.16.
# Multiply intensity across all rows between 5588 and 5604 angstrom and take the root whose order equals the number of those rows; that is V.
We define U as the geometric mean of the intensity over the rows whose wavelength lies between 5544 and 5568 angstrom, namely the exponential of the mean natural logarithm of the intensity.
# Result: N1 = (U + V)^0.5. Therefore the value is 5.62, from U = 16.05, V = 15.5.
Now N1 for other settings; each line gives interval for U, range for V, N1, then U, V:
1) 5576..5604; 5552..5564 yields 5.62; 15.85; 15.8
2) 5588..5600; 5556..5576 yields 5.63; 15.55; 16.1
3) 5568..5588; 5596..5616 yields 5.66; 16.35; 15.7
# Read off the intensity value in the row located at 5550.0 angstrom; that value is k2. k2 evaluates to 16.29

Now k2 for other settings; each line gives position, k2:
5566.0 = 16.16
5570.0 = 16.34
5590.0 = 15.78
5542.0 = 16.45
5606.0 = 16.16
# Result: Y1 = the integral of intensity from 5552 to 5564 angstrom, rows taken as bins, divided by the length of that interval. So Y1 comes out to 15.8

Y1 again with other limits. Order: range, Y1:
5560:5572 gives 16.1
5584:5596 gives 15.7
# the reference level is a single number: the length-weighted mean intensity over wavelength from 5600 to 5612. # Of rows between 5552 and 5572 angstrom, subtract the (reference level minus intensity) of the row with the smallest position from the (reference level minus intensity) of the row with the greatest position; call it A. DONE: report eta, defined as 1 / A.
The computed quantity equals -1.8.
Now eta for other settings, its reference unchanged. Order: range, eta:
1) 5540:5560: 1.4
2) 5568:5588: 1.3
